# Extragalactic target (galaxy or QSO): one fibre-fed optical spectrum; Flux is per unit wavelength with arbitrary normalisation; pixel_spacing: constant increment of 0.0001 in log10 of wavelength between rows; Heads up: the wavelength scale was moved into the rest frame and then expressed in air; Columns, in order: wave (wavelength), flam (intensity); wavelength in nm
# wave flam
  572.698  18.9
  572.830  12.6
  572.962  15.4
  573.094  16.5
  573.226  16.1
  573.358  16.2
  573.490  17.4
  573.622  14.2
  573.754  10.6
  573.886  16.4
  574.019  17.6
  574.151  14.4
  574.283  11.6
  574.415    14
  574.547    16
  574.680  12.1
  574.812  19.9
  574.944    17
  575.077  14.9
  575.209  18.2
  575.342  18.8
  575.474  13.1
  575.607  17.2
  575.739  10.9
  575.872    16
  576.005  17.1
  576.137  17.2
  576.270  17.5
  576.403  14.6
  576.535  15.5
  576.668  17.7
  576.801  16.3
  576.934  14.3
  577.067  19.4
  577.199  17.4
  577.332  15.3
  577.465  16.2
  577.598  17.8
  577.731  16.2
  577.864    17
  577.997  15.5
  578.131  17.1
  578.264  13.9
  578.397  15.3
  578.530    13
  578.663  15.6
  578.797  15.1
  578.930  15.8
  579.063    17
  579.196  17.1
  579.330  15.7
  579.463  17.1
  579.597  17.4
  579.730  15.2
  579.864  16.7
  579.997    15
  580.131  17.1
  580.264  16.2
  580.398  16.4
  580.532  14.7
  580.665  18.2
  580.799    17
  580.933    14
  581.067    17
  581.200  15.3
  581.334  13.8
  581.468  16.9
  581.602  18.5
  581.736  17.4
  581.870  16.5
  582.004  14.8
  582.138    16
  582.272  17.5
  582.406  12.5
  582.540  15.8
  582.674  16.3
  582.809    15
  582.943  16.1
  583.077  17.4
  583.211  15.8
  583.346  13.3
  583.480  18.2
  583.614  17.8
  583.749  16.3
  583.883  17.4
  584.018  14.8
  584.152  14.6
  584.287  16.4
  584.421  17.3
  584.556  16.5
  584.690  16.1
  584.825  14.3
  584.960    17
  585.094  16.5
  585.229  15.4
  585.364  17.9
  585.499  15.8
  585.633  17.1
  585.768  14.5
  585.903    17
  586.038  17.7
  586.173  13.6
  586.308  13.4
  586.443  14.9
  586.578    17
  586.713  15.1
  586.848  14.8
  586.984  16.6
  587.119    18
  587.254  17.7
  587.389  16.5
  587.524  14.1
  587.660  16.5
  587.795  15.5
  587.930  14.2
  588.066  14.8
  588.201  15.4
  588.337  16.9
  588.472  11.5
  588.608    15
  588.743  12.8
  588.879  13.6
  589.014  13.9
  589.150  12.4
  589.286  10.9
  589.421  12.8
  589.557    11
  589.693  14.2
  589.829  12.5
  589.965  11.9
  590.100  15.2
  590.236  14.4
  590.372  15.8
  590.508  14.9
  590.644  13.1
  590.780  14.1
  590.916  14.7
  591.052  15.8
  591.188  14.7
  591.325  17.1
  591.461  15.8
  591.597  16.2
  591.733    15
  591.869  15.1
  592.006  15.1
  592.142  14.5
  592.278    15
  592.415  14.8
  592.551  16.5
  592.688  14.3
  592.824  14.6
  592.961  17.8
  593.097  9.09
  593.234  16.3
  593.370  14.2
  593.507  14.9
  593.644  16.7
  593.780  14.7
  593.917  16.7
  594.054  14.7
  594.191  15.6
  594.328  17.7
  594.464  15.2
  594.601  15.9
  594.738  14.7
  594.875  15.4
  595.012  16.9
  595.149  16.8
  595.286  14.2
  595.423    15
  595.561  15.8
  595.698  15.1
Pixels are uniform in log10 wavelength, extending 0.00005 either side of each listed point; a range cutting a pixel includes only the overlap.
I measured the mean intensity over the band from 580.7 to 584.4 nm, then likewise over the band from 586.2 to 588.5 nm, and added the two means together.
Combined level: 31.5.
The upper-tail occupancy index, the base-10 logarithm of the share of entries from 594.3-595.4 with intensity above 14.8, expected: -0.12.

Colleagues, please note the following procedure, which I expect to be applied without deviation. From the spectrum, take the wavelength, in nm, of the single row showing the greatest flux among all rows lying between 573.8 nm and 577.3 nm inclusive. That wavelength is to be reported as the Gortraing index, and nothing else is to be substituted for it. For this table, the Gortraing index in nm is 574.812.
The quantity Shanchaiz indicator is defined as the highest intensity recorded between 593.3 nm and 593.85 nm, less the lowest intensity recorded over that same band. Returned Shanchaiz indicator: 2.5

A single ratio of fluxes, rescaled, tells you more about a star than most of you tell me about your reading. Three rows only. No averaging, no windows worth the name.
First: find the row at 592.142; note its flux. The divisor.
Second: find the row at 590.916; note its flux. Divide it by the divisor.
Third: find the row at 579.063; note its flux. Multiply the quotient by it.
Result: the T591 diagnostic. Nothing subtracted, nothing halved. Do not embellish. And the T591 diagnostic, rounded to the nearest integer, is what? 17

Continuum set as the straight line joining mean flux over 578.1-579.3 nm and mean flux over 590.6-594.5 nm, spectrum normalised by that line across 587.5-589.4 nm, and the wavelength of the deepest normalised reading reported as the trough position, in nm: 589.286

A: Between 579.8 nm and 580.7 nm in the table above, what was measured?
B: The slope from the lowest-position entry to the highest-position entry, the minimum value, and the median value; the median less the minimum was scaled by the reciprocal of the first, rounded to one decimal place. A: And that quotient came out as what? 0.9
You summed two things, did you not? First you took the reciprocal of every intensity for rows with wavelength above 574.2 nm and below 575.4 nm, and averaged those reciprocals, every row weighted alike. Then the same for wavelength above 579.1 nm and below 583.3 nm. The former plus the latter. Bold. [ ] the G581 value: 0.128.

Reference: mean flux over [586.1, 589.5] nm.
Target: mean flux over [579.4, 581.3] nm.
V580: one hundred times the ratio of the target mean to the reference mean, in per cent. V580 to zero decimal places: 110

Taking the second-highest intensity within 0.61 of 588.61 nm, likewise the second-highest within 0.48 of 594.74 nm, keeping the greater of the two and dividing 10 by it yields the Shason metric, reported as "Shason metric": 0.592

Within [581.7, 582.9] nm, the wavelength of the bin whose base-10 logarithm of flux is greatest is 582.272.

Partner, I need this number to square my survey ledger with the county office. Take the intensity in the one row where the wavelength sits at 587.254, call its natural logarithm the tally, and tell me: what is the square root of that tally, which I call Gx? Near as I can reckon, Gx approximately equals 1.695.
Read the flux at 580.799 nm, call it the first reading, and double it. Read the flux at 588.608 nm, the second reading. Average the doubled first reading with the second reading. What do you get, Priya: 24.5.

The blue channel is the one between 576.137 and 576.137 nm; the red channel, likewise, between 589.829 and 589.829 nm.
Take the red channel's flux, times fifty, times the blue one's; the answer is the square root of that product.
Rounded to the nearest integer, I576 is 104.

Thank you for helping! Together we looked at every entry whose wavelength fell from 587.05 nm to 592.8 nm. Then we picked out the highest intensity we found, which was 18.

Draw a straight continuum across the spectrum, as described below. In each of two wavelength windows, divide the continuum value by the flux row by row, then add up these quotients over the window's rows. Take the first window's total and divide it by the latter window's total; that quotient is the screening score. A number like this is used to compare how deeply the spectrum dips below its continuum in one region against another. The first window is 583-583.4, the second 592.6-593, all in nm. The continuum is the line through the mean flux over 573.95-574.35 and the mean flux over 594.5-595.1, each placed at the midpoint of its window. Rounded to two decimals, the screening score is 0.97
